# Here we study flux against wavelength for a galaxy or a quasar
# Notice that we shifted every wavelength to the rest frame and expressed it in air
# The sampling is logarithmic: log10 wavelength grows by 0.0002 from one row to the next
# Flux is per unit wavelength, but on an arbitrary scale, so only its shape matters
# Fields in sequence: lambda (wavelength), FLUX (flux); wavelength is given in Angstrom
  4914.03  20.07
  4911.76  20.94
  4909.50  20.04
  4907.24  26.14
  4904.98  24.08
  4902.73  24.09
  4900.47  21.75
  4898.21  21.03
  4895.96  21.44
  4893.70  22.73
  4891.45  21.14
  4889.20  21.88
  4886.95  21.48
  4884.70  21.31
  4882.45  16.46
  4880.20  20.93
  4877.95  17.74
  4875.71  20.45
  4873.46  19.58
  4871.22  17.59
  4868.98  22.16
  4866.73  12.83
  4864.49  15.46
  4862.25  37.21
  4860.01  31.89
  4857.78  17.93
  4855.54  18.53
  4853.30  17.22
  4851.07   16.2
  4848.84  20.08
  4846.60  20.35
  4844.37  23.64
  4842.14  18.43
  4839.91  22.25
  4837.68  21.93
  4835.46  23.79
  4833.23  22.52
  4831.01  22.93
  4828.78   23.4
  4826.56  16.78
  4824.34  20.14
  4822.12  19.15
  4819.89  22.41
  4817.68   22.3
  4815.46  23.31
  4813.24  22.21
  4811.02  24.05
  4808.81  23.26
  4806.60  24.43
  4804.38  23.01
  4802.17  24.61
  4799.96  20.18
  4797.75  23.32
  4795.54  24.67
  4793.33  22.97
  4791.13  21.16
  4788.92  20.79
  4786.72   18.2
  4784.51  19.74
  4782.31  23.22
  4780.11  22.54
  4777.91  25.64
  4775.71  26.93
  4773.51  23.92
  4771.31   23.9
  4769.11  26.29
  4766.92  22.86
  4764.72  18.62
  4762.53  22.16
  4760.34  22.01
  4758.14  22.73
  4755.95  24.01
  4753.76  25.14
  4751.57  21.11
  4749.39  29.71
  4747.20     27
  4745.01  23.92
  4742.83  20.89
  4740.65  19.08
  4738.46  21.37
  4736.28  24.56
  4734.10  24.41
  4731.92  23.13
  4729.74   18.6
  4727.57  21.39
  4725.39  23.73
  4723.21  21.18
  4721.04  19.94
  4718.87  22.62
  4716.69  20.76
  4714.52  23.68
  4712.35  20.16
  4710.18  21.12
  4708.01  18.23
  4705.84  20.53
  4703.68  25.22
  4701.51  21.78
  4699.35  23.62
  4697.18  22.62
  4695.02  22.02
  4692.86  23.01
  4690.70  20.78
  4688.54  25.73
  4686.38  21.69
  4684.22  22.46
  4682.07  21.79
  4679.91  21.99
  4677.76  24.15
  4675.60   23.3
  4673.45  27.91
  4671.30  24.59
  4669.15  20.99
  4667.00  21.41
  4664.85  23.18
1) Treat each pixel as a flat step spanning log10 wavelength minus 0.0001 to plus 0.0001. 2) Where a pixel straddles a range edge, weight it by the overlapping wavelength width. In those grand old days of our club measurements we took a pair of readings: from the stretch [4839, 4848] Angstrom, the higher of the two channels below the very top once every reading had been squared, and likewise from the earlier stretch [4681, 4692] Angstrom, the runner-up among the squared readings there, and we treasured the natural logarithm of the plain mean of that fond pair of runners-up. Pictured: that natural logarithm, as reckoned 6.21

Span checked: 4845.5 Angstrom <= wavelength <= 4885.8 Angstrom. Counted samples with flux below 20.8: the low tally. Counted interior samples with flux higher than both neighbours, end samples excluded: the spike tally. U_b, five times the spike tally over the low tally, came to 1.9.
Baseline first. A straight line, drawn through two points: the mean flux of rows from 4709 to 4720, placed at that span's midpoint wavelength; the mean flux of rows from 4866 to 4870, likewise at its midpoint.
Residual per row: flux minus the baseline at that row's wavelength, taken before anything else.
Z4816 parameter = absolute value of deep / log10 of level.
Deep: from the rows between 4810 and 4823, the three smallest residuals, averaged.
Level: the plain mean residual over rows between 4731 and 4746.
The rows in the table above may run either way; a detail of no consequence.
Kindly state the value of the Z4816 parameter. 14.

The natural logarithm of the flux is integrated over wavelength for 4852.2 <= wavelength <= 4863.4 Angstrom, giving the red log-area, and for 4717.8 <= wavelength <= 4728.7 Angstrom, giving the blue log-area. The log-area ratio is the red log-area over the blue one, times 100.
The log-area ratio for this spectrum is 105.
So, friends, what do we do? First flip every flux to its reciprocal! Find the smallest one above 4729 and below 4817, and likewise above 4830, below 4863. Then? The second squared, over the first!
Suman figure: 0.021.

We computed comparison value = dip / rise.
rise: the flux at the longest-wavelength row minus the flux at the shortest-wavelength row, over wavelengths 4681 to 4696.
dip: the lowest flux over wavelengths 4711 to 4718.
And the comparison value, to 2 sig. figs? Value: 88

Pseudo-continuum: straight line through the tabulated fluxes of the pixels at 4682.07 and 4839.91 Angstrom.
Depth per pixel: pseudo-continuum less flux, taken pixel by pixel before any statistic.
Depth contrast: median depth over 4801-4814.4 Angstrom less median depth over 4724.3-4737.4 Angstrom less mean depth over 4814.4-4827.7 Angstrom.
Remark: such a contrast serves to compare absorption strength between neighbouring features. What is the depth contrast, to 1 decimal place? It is -1.5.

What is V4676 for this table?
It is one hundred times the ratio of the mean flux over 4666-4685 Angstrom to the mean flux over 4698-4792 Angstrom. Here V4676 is 103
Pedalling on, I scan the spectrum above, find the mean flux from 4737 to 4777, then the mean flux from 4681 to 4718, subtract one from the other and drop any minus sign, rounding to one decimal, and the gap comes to 1.4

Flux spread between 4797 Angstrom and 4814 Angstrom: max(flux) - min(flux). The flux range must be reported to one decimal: 4.4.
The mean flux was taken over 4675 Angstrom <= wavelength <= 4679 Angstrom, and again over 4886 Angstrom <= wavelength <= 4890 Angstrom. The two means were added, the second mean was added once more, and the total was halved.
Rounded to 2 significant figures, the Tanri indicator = 34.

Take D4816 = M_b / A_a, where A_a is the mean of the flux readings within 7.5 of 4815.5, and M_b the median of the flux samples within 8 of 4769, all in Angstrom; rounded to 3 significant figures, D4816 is 1.07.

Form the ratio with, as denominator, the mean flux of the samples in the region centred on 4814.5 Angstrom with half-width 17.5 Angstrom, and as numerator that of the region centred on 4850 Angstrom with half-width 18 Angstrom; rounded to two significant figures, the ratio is 0.96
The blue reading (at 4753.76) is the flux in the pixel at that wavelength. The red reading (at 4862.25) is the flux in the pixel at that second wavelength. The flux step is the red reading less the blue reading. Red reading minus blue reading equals 12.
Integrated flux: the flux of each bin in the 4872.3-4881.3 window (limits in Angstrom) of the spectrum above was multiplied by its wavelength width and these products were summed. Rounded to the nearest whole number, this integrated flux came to 177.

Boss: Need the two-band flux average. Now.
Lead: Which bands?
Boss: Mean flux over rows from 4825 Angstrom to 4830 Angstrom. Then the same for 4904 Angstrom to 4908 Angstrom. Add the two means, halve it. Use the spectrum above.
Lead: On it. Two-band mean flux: 22.6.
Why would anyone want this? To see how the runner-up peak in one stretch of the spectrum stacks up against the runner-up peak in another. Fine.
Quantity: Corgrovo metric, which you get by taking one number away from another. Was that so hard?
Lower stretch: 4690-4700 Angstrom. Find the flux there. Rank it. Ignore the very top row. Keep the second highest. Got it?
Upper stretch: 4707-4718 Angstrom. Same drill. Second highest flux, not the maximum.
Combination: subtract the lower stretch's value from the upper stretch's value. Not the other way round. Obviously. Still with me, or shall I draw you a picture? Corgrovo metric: -1.9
